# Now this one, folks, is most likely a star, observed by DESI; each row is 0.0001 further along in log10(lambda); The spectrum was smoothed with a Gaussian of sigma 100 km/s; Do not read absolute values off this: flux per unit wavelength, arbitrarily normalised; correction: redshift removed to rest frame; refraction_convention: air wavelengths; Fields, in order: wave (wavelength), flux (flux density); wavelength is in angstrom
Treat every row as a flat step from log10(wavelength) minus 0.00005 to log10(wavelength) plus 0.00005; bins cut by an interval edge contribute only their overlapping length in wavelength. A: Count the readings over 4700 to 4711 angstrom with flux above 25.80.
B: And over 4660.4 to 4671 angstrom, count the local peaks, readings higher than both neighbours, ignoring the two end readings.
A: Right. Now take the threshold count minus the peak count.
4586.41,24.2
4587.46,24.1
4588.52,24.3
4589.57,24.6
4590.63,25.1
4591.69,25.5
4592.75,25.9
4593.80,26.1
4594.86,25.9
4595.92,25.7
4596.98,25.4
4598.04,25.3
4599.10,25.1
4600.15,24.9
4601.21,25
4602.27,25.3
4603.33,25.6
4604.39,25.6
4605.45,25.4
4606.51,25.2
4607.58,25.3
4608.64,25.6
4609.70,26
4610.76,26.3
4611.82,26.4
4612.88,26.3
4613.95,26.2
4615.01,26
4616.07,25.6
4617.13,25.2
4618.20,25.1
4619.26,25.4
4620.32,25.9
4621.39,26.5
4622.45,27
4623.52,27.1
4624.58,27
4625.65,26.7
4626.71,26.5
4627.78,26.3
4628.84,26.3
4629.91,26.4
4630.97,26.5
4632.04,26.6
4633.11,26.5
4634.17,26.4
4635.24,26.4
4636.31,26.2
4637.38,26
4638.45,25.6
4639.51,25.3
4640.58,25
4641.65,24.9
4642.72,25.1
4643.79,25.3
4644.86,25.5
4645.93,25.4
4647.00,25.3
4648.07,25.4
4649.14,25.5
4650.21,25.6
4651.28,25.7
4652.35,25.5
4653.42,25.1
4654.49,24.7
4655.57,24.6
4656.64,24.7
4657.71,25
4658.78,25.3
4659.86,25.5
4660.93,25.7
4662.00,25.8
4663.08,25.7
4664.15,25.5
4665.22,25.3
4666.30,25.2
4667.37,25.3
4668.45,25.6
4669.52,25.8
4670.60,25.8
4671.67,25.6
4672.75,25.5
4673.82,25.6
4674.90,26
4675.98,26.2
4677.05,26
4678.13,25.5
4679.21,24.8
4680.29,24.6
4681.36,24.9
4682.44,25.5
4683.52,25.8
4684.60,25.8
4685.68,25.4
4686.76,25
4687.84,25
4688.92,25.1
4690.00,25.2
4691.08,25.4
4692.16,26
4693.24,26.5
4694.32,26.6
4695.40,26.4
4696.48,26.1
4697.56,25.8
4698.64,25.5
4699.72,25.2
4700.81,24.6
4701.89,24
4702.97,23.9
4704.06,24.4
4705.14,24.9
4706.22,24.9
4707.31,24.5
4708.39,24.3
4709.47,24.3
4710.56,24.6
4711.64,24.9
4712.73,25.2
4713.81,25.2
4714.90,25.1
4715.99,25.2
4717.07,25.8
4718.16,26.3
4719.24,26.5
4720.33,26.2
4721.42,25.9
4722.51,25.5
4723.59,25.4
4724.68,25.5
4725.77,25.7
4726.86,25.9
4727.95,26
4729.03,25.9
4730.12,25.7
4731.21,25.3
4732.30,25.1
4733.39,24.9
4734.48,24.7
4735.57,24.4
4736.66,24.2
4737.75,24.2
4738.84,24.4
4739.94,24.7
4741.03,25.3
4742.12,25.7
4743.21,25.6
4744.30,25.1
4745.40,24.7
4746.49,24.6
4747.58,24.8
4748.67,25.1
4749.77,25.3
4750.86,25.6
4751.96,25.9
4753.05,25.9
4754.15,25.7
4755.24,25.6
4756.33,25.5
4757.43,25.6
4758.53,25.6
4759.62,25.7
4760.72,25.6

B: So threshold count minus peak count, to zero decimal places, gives -1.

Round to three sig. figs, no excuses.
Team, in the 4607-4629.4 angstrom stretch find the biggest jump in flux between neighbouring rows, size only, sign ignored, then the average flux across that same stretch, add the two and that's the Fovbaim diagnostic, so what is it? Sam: 26.7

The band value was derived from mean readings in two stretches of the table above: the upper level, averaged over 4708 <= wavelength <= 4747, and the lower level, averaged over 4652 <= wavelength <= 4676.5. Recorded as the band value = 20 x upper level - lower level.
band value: 479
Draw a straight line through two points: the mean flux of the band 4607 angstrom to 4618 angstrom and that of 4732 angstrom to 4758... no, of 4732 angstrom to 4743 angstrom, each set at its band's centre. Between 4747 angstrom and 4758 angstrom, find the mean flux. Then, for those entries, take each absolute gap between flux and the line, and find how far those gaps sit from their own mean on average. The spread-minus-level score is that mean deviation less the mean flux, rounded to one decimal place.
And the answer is -25.2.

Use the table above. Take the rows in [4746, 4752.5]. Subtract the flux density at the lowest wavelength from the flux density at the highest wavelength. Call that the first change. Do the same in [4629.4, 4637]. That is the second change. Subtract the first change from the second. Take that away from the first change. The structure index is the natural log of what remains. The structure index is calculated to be 1.0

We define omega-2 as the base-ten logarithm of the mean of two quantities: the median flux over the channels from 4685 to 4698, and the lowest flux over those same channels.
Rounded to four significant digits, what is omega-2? 1.403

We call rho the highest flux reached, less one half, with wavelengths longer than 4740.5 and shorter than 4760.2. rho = 25.4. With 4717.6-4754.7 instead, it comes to 26.0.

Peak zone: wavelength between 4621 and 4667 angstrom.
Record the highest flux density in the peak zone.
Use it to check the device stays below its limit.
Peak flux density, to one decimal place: 27.1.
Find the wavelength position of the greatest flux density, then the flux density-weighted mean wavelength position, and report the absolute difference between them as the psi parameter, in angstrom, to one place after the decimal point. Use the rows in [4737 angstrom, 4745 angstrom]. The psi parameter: 1.1 angstrom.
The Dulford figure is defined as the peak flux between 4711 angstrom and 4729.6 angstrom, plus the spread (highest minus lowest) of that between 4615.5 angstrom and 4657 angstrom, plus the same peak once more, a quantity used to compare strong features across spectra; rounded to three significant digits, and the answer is 55.5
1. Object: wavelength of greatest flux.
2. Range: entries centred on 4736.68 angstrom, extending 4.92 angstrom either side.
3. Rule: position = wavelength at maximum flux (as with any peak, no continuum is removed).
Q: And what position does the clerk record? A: 4741.03 angstrom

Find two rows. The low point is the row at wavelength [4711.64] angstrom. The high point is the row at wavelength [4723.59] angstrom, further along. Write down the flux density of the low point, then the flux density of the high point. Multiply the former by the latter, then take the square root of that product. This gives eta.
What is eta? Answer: 25.15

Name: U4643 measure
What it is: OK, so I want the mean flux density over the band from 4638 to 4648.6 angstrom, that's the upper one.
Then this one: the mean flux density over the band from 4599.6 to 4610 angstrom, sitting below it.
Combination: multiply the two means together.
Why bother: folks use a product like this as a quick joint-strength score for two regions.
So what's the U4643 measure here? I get 642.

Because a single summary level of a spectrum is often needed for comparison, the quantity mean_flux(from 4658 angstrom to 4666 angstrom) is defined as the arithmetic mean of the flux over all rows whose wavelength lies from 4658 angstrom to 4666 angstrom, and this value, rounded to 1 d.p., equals 25.5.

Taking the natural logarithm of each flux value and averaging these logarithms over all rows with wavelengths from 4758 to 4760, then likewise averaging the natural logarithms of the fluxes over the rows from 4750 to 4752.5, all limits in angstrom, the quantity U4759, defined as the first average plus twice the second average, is 9.74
